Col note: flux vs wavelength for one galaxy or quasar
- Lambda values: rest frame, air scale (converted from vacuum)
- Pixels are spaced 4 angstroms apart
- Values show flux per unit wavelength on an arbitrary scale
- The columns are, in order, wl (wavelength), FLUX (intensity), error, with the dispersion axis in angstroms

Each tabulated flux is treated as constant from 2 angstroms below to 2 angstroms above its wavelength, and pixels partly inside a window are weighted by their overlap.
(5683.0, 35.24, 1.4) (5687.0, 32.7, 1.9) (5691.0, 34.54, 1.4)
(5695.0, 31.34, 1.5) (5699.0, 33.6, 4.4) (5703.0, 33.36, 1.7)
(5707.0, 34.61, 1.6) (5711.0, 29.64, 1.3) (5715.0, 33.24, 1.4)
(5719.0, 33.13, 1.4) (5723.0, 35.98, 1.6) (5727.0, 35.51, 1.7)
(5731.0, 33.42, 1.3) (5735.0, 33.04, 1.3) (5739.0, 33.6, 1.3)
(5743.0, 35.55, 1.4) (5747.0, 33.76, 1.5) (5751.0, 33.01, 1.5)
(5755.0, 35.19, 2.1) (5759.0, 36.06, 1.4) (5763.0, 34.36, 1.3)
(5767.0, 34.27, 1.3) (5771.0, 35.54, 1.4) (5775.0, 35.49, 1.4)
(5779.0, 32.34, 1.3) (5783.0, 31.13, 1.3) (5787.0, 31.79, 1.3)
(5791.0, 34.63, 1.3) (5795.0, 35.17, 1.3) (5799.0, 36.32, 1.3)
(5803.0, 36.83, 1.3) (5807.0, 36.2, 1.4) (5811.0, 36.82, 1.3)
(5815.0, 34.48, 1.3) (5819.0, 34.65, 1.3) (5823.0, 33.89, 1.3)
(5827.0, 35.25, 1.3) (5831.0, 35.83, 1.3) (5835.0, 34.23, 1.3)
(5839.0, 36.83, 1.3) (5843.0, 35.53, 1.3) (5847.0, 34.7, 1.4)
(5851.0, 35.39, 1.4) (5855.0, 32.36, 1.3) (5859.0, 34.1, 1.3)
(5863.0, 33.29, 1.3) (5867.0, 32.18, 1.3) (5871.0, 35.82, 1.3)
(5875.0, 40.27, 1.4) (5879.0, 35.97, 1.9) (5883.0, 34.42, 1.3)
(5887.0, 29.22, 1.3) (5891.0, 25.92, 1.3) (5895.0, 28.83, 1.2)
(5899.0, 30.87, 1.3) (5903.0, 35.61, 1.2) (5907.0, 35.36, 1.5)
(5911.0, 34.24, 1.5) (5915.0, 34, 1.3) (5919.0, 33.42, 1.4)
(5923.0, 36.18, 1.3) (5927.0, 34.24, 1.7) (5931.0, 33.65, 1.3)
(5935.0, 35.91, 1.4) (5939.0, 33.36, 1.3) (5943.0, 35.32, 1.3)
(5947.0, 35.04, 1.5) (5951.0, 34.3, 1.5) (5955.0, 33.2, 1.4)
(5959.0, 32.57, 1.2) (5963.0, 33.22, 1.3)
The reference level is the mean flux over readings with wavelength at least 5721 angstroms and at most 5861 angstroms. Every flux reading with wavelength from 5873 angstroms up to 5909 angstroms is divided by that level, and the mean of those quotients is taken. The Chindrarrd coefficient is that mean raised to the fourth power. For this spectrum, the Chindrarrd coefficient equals 0.82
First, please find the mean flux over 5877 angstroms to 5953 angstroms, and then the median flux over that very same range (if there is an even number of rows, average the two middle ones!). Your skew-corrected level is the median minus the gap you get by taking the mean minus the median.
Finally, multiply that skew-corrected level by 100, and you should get 3501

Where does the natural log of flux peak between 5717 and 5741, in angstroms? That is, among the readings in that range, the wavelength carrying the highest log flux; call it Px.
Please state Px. 5723.0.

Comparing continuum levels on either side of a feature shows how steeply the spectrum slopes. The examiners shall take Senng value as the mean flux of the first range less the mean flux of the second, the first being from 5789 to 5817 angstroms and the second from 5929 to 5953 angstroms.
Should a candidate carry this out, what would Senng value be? 1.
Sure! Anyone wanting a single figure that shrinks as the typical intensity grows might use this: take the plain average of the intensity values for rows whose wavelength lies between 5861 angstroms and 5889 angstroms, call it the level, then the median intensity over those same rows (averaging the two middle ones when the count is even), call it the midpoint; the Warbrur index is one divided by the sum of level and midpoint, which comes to 0.0145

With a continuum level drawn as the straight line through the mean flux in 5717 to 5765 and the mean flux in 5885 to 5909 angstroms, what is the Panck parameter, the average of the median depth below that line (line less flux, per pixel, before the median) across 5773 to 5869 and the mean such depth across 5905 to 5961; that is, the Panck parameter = -3.1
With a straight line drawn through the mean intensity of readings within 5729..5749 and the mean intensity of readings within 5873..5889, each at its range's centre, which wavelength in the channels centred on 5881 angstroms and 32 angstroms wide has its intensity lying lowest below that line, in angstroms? 5891.0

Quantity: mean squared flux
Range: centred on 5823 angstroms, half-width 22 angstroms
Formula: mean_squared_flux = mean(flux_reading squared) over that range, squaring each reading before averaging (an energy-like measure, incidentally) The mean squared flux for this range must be 1262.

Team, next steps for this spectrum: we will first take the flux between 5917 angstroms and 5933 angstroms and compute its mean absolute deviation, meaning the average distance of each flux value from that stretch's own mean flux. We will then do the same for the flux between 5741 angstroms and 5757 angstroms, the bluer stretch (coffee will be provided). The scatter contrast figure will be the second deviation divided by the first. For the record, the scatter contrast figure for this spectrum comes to 1.1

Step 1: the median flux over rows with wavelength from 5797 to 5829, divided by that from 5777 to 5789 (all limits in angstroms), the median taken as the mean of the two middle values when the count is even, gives 1.12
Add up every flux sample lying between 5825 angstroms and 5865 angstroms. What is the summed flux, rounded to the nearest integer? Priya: 348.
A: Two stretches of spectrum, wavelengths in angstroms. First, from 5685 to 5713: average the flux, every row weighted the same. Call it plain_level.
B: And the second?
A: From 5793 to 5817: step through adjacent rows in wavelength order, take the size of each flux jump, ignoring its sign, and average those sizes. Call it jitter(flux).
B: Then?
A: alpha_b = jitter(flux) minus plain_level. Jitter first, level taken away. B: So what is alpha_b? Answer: -31.8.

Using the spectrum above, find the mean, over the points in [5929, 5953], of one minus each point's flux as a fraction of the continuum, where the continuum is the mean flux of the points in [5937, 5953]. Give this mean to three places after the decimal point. -0.003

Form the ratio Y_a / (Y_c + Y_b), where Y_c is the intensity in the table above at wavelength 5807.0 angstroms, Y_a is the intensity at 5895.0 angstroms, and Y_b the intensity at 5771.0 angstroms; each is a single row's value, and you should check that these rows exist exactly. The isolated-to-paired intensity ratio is 0.402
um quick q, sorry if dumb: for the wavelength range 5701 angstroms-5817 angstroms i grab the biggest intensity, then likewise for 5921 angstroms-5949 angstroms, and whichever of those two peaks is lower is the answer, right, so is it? 36.2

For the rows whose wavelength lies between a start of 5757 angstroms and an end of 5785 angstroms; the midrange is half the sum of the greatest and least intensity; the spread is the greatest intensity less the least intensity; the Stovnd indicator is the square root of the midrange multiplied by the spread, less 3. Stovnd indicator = 9.9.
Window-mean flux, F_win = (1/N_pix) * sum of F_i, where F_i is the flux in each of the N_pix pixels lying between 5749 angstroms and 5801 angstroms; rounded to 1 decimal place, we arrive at 34.3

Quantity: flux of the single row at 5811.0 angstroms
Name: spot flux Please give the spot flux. 36.82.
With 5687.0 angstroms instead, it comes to 32.7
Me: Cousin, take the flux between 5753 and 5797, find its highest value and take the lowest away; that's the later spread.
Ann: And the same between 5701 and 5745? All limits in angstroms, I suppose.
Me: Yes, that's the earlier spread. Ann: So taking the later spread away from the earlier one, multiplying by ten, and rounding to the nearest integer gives 14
